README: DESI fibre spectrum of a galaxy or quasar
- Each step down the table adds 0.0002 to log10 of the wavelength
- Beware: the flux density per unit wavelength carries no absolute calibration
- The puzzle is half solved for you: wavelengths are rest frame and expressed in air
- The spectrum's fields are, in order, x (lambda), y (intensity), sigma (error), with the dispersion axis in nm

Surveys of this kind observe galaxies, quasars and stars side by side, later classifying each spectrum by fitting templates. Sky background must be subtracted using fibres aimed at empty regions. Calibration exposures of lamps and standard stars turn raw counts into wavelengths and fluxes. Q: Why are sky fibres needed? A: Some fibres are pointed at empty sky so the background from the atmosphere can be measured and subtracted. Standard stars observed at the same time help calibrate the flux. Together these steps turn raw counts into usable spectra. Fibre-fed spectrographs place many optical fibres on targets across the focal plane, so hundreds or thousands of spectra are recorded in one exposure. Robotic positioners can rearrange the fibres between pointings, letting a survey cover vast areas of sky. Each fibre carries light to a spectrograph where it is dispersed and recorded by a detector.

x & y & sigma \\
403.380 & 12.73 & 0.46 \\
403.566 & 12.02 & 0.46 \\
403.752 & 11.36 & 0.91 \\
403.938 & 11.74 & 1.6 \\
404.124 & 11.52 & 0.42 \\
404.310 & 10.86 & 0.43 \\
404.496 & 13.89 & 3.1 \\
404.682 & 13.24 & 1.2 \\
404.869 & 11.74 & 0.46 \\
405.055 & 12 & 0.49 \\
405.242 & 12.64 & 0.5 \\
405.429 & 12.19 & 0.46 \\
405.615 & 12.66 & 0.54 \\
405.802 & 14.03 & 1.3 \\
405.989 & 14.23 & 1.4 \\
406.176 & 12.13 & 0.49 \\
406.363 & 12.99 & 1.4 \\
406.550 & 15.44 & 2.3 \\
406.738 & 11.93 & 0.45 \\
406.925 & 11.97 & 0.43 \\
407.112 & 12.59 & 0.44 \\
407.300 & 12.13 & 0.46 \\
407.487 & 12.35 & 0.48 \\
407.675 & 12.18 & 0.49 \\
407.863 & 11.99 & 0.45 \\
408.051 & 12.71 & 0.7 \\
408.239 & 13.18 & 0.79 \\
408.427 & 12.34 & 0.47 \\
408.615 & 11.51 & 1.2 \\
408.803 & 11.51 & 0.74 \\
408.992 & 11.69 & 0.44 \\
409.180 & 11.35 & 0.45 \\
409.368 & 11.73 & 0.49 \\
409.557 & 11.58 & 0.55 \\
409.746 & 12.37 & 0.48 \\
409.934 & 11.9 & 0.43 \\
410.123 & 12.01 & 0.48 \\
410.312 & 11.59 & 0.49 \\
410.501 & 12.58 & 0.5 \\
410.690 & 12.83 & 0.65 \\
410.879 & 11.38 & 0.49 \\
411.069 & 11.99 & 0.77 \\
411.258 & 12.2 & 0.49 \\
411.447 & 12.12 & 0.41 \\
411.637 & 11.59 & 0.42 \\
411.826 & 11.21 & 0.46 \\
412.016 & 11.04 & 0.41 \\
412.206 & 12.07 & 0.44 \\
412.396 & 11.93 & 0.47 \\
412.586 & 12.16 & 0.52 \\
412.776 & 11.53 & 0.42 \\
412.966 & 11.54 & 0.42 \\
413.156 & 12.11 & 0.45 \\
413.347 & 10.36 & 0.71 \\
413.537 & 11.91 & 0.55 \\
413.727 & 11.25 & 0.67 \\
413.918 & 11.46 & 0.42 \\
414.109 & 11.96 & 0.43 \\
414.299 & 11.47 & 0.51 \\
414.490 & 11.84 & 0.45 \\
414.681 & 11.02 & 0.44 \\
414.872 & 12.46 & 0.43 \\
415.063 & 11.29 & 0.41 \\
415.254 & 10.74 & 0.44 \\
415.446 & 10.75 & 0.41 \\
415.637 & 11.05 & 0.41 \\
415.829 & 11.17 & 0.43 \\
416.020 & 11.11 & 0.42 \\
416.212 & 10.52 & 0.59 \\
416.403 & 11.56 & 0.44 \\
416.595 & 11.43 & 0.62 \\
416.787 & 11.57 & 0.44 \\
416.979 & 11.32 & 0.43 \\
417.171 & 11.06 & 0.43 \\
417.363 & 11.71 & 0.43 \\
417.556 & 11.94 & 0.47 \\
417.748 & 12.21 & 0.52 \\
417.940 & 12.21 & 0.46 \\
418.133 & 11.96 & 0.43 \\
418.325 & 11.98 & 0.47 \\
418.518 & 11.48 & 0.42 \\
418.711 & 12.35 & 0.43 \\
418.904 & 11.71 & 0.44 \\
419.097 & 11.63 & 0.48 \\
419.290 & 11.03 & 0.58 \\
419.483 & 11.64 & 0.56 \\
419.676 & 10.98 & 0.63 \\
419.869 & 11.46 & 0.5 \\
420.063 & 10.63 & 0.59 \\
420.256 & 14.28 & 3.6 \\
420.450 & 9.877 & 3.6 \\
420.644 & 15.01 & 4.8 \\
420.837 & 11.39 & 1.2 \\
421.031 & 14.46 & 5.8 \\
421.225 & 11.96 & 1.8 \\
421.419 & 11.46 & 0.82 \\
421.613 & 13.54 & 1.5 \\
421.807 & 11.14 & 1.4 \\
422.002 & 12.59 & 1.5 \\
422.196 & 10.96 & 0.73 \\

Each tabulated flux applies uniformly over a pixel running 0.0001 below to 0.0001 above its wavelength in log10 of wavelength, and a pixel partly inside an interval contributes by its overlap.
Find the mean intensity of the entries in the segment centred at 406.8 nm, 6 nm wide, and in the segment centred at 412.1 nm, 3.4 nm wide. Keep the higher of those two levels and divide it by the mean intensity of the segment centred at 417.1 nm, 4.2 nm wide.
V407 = 1.08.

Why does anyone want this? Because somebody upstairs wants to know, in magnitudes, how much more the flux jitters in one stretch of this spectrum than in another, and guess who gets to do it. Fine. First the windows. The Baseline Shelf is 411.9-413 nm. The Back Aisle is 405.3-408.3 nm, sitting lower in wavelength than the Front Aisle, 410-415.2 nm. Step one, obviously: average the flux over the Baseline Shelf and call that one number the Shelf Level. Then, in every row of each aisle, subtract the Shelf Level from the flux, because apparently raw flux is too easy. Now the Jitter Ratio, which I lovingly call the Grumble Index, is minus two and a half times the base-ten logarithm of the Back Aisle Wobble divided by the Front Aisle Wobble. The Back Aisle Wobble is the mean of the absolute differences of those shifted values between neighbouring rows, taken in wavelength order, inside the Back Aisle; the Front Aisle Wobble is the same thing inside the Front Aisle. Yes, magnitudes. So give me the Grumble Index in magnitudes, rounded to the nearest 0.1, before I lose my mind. -0.4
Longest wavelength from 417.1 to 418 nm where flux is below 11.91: 417.363 nm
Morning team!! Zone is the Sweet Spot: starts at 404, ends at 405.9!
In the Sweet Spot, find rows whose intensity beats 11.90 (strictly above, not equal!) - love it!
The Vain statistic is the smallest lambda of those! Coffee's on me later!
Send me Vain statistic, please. 404.496 nm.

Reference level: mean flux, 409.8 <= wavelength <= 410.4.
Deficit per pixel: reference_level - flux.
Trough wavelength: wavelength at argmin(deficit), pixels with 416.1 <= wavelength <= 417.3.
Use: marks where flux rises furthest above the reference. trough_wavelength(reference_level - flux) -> 416.787 nm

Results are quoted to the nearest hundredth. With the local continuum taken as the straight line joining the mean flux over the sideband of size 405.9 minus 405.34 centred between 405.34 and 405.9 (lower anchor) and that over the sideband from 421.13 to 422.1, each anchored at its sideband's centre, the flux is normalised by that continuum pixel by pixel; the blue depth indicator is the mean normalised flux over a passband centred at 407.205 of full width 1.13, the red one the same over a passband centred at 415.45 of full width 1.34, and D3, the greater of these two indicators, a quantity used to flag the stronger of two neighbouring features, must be 0.95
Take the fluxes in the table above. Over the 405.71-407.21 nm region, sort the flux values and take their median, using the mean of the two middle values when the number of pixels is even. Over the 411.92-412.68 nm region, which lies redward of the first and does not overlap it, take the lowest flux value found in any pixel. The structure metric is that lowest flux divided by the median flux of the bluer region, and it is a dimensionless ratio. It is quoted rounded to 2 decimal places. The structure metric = 0.86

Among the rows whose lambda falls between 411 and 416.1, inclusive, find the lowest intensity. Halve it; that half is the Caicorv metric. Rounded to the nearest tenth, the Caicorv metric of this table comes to 5.2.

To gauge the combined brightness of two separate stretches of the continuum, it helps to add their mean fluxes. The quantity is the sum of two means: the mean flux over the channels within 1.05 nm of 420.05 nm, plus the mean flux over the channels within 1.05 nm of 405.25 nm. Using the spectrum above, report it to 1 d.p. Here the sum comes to 24.7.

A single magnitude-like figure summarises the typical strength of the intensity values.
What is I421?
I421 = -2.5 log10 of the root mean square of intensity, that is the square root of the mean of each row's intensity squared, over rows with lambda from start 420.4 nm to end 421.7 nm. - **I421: -2.755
